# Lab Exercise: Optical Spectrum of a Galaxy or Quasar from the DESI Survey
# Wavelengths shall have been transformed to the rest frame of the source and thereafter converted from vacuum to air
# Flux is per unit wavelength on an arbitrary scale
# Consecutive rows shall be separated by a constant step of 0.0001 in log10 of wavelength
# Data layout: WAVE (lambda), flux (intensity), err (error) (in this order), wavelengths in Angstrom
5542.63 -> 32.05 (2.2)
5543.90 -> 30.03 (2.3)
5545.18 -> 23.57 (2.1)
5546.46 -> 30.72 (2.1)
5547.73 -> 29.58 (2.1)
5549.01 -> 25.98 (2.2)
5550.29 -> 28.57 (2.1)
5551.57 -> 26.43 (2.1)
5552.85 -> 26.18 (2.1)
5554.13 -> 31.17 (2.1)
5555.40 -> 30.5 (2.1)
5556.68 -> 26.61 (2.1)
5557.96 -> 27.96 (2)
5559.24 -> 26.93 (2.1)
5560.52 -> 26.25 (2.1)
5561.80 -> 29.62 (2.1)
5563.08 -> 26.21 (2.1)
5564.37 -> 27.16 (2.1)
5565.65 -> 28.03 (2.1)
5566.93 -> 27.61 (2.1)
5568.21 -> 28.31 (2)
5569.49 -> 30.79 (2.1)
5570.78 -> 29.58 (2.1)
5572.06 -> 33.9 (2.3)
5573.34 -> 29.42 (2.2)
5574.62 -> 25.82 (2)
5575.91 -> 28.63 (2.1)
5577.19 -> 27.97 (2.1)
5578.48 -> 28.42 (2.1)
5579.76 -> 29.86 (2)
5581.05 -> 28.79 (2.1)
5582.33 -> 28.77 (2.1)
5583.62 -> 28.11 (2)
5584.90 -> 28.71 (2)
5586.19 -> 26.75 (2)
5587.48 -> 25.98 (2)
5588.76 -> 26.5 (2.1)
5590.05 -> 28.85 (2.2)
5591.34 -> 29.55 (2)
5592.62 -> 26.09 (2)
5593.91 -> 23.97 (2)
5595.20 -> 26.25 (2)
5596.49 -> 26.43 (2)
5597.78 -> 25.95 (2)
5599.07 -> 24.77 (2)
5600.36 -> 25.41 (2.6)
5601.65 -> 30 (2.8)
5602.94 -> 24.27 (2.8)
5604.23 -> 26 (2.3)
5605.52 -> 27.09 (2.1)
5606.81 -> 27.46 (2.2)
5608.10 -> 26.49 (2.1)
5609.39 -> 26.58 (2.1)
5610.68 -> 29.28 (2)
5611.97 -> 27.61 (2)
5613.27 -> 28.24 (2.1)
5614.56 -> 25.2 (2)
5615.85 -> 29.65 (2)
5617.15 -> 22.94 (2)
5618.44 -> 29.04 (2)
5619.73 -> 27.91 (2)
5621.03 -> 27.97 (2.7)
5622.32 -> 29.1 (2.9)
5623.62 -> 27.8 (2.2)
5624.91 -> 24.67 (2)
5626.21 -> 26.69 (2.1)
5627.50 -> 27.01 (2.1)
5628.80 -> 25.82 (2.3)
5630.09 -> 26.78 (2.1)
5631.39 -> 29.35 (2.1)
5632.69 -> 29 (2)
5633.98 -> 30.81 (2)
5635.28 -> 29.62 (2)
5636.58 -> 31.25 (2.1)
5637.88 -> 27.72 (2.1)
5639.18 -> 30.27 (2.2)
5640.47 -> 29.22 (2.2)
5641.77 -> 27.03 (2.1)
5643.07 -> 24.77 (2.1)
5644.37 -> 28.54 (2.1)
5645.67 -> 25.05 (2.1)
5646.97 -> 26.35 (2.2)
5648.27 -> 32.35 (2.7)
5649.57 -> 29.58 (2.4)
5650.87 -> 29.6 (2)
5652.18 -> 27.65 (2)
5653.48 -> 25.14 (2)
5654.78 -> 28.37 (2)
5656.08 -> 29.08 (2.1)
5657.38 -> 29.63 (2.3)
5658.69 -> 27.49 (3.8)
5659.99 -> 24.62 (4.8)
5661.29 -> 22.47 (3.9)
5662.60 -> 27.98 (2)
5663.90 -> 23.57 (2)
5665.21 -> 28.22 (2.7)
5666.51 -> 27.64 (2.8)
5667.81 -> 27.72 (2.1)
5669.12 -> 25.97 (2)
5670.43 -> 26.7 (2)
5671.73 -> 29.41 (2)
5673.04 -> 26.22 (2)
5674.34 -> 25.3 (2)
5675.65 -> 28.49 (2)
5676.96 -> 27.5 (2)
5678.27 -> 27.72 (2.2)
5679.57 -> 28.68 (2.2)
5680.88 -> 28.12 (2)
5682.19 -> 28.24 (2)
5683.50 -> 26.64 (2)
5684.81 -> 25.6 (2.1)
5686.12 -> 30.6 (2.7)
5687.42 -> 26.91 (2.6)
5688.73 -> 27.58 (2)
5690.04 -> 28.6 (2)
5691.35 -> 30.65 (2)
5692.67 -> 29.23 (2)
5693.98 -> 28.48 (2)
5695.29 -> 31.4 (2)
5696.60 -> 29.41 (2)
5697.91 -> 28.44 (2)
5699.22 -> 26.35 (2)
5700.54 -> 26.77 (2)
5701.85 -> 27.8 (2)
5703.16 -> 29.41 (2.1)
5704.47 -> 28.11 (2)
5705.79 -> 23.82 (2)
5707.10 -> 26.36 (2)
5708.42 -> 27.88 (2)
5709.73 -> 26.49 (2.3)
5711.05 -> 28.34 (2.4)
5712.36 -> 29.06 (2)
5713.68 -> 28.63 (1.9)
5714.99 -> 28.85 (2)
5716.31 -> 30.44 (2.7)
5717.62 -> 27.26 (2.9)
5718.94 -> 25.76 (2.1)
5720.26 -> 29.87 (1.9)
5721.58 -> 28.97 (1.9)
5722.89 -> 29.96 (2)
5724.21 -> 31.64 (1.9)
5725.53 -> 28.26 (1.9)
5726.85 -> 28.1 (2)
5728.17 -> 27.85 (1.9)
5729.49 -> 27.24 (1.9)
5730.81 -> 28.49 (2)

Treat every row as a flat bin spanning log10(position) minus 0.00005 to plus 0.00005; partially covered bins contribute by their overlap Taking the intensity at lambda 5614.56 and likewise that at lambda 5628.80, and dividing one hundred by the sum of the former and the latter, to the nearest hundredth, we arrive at 1.96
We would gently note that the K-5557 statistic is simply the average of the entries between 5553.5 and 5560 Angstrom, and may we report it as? 28.6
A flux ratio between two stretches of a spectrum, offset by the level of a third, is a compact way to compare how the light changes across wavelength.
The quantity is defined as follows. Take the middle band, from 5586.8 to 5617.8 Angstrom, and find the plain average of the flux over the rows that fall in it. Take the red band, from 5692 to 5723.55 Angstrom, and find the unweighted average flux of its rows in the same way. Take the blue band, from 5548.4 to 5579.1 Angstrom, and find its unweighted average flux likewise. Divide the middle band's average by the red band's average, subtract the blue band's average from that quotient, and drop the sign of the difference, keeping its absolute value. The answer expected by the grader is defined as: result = 27.3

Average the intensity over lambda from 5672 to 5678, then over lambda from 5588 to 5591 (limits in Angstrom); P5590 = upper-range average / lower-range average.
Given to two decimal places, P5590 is 0.97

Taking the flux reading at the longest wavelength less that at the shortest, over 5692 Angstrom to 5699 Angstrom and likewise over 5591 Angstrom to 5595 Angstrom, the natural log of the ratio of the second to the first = 1.95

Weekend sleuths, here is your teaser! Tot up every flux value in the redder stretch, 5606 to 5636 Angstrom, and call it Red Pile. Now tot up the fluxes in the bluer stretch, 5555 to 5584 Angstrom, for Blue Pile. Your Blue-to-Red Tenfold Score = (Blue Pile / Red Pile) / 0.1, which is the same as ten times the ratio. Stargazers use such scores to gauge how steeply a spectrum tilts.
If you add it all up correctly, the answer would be 10.3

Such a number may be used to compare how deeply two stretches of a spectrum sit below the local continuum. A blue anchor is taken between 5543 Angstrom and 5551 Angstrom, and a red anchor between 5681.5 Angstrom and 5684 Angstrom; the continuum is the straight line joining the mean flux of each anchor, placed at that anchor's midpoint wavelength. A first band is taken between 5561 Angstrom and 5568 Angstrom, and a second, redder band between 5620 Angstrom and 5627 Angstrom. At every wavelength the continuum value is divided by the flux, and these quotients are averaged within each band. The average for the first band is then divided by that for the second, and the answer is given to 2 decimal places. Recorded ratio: 0.99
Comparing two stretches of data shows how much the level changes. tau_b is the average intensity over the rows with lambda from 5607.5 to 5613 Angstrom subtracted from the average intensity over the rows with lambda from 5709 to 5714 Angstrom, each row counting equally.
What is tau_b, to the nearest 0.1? 0.6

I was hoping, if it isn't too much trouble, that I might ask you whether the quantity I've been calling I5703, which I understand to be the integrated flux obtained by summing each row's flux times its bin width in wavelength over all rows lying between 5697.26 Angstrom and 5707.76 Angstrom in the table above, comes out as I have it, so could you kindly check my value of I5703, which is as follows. 285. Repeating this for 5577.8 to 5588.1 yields 290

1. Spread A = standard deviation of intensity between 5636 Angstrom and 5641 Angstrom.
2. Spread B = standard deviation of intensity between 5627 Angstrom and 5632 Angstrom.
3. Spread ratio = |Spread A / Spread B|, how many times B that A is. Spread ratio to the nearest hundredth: 1.01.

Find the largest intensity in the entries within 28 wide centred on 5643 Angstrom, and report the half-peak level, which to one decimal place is 16.2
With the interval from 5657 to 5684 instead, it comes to 14.8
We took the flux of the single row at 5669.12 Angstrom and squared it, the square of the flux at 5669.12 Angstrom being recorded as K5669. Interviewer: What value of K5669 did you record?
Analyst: 674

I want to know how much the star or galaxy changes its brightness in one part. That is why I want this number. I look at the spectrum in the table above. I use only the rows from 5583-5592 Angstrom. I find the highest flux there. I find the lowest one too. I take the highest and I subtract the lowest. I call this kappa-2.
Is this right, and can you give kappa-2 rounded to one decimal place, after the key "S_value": 3.6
